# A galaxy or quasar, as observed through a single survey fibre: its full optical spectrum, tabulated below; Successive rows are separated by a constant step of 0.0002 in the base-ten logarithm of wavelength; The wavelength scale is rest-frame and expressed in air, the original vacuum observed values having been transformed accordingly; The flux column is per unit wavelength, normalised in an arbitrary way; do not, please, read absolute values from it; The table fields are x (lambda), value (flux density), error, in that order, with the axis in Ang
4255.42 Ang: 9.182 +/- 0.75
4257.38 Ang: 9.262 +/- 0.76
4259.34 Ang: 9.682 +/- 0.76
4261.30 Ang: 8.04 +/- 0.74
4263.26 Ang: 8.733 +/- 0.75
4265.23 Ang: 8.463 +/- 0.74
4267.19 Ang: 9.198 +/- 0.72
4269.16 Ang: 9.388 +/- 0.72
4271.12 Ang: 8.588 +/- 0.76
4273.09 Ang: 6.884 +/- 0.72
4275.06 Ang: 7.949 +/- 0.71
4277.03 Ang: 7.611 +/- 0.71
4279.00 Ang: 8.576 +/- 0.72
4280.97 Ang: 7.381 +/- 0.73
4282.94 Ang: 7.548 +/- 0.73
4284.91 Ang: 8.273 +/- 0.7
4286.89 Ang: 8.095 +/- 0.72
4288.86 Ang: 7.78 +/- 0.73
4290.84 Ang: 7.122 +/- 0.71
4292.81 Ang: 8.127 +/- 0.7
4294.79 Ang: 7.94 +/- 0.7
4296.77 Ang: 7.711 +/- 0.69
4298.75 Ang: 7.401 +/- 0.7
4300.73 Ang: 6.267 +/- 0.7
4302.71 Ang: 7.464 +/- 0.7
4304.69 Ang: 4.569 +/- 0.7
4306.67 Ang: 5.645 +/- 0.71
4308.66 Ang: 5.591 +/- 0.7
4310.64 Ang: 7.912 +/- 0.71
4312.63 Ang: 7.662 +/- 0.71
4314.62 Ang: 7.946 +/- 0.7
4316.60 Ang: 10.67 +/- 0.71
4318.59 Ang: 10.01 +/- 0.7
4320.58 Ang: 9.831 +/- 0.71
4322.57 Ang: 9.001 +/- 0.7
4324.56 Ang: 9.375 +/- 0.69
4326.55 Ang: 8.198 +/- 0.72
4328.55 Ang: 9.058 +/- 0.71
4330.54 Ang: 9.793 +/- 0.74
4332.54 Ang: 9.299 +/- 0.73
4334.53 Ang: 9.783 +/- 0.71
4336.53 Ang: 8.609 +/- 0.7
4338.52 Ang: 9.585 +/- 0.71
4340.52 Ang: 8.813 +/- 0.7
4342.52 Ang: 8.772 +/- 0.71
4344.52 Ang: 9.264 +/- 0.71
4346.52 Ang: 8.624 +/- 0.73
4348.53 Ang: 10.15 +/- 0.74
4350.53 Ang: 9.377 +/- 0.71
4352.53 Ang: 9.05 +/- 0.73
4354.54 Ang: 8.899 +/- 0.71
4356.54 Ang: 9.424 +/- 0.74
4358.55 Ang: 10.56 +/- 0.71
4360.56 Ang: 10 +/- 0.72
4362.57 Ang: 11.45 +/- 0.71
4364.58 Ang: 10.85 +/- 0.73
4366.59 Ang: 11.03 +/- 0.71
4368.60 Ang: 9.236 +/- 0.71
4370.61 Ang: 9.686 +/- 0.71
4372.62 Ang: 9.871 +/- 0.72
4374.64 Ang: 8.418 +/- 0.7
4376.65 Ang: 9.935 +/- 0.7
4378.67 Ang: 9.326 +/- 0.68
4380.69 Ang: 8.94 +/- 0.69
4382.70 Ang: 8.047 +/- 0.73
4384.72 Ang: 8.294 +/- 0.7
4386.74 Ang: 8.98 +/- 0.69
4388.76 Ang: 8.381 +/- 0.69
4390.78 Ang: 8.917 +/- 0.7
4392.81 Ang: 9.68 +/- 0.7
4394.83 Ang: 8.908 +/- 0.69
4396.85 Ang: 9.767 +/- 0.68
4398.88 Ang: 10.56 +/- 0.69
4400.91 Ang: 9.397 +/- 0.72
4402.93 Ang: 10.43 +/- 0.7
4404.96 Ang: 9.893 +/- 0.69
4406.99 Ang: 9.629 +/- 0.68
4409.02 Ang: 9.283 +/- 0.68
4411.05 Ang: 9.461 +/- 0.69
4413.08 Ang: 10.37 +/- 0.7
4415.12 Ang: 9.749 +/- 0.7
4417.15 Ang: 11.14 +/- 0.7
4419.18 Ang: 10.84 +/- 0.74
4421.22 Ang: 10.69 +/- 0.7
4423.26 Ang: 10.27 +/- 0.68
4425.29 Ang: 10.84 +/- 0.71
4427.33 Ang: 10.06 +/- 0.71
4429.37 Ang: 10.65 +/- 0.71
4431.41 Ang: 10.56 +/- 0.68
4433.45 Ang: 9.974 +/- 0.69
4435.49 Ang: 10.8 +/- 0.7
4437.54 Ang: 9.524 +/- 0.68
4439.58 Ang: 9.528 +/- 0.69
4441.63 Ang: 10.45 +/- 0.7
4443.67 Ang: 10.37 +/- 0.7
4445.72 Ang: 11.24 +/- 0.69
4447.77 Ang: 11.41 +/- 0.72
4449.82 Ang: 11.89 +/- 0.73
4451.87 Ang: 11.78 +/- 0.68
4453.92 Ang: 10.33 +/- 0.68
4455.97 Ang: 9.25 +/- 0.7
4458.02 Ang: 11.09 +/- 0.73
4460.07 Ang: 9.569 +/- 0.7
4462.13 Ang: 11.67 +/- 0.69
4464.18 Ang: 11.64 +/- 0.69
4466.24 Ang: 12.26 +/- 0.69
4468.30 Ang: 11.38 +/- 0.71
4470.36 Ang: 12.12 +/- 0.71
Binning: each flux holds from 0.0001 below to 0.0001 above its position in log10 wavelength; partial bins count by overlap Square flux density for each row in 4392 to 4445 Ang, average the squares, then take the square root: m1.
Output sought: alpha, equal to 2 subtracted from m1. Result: 8.1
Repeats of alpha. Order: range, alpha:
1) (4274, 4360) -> 6.5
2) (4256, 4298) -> 6.2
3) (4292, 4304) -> 5.5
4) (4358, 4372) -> 8.4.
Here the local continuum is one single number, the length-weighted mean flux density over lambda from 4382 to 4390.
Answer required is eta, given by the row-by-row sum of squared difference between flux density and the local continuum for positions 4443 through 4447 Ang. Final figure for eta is 11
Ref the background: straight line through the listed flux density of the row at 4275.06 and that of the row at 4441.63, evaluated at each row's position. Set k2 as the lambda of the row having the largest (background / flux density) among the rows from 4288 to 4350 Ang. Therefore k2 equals 4304.69 Ang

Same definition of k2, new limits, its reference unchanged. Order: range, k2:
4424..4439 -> 4437.54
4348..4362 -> 4354.54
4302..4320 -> 4304.69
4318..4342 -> 4326.55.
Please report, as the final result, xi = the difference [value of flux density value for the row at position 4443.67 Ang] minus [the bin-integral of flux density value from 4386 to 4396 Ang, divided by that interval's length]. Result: 1.4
